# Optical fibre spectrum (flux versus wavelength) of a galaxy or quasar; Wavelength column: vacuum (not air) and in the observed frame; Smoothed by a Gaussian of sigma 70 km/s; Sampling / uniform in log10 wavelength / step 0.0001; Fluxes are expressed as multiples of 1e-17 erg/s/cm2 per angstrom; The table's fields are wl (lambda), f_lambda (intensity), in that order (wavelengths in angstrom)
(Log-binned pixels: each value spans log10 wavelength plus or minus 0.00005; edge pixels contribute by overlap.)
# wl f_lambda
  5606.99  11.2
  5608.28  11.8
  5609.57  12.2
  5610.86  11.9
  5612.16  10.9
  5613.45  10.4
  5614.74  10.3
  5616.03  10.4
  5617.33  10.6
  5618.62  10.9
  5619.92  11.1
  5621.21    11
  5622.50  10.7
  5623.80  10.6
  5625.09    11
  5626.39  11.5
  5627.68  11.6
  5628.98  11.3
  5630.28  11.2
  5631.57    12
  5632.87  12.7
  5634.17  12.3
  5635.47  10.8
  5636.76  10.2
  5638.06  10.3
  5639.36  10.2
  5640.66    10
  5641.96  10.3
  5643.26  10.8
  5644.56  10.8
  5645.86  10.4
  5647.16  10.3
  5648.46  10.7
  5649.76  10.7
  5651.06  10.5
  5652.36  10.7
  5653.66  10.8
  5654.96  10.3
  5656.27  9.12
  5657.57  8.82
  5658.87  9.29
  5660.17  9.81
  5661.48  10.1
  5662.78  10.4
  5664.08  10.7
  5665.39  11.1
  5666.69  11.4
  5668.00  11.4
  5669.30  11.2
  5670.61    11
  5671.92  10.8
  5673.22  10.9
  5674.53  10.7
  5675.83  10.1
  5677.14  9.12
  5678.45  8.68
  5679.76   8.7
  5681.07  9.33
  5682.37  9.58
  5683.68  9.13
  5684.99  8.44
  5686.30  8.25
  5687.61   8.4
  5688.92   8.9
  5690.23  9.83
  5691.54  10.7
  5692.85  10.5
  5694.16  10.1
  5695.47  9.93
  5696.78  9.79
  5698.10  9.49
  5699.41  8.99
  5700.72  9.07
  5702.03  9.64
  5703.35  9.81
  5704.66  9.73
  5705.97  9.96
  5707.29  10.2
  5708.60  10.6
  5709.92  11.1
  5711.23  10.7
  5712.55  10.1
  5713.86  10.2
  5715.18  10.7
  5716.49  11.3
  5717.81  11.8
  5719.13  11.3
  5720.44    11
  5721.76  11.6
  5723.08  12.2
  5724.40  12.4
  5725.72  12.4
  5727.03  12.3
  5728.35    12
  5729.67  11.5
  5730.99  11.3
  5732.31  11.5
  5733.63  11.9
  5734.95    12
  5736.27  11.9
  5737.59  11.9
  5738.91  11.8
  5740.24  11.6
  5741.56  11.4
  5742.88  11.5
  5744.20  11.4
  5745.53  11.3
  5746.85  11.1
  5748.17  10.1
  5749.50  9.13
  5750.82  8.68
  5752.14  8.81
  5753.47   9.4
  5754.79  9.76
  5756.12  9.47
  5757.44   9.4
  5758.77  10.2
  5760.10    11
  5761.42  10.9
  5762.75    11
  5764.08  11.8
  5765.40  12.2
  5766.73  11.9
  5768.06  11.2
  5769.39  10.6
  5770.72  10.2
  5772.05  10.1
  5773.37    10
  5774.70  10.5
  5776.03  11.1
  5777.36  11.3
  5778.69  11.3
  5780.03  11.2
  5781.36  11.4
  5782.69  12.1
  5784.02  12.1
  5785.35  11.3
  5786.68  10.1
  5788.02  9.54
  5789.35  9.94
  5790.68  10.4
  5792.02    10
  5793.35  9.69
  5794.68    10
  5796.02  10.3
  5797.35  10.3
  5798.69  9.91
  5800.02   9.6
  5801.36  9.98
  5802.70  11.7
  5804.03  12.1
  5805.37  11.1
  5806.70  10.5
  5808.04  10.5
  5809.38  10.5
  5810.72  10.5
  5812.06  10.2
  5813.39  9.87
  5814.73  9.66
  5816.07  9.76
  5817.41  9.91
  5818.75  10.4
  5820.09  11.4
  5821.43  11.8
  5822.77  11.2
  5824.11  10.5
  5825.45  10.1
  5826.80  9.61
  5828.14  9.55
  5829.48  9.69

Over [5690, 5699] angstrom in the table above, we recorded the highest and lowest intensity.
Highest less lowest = 1.2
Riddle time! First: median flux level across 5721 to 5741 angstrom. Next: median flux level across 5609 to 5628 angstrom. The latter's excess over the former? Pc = -1.0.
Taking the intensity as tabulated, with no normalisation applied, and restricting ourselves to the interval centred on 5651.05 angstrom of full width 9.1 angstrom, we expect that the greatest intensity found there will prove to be 10.8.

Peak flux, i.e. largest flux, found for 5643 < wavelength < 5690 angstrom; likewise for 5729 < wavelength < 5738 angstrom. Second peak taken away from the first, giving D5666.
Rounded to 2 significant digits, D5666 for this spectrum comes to -0.60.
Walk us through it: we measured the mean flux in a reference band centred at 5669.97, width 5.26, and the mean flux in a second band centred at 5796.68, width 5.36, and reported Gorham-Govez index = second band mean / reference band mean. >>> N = 0.91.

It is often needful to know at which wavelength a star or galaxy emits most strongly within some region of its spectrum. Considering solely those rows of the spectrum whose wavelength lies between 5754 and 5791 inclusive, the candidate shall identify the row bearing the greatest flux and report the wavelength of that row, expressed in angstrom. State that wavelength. 5765.40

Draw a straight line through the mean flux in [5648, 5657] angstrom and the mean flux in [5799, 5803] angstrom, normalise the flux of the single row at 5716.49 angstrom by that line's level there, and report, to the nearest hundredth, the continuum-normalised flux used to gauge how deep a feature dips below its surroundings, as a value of 1.09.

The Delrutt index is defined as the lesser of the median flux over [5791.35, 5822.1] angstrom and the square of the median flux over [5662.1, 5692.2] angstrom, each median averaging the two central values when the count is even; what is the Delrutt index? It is 10.3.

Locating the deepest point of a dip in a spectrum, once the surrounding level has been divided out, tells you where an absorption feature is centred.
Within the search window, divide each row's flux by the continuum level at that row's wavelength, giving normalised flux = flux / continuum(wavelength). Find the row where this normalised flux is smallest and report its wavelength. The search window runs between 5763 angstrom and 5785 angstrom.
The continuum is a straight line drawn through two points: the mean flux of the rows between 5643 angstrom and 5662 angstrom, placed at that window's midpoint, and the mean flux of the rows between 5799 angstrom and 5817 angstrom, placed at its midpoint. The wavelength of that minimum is 5773.37 angstrom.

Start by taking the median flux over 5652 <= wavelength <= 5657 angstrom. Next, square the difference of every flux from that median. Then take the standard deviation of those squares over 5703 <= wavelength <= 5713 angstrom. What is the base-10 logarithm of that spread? -0.7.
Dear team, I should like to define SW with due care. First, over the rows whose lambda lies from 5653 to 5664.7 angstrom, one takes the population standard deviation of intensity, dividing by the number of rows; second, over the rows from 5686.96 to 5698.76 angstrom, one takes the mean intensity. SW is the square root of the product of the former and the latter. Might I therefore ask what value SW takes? 2.56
